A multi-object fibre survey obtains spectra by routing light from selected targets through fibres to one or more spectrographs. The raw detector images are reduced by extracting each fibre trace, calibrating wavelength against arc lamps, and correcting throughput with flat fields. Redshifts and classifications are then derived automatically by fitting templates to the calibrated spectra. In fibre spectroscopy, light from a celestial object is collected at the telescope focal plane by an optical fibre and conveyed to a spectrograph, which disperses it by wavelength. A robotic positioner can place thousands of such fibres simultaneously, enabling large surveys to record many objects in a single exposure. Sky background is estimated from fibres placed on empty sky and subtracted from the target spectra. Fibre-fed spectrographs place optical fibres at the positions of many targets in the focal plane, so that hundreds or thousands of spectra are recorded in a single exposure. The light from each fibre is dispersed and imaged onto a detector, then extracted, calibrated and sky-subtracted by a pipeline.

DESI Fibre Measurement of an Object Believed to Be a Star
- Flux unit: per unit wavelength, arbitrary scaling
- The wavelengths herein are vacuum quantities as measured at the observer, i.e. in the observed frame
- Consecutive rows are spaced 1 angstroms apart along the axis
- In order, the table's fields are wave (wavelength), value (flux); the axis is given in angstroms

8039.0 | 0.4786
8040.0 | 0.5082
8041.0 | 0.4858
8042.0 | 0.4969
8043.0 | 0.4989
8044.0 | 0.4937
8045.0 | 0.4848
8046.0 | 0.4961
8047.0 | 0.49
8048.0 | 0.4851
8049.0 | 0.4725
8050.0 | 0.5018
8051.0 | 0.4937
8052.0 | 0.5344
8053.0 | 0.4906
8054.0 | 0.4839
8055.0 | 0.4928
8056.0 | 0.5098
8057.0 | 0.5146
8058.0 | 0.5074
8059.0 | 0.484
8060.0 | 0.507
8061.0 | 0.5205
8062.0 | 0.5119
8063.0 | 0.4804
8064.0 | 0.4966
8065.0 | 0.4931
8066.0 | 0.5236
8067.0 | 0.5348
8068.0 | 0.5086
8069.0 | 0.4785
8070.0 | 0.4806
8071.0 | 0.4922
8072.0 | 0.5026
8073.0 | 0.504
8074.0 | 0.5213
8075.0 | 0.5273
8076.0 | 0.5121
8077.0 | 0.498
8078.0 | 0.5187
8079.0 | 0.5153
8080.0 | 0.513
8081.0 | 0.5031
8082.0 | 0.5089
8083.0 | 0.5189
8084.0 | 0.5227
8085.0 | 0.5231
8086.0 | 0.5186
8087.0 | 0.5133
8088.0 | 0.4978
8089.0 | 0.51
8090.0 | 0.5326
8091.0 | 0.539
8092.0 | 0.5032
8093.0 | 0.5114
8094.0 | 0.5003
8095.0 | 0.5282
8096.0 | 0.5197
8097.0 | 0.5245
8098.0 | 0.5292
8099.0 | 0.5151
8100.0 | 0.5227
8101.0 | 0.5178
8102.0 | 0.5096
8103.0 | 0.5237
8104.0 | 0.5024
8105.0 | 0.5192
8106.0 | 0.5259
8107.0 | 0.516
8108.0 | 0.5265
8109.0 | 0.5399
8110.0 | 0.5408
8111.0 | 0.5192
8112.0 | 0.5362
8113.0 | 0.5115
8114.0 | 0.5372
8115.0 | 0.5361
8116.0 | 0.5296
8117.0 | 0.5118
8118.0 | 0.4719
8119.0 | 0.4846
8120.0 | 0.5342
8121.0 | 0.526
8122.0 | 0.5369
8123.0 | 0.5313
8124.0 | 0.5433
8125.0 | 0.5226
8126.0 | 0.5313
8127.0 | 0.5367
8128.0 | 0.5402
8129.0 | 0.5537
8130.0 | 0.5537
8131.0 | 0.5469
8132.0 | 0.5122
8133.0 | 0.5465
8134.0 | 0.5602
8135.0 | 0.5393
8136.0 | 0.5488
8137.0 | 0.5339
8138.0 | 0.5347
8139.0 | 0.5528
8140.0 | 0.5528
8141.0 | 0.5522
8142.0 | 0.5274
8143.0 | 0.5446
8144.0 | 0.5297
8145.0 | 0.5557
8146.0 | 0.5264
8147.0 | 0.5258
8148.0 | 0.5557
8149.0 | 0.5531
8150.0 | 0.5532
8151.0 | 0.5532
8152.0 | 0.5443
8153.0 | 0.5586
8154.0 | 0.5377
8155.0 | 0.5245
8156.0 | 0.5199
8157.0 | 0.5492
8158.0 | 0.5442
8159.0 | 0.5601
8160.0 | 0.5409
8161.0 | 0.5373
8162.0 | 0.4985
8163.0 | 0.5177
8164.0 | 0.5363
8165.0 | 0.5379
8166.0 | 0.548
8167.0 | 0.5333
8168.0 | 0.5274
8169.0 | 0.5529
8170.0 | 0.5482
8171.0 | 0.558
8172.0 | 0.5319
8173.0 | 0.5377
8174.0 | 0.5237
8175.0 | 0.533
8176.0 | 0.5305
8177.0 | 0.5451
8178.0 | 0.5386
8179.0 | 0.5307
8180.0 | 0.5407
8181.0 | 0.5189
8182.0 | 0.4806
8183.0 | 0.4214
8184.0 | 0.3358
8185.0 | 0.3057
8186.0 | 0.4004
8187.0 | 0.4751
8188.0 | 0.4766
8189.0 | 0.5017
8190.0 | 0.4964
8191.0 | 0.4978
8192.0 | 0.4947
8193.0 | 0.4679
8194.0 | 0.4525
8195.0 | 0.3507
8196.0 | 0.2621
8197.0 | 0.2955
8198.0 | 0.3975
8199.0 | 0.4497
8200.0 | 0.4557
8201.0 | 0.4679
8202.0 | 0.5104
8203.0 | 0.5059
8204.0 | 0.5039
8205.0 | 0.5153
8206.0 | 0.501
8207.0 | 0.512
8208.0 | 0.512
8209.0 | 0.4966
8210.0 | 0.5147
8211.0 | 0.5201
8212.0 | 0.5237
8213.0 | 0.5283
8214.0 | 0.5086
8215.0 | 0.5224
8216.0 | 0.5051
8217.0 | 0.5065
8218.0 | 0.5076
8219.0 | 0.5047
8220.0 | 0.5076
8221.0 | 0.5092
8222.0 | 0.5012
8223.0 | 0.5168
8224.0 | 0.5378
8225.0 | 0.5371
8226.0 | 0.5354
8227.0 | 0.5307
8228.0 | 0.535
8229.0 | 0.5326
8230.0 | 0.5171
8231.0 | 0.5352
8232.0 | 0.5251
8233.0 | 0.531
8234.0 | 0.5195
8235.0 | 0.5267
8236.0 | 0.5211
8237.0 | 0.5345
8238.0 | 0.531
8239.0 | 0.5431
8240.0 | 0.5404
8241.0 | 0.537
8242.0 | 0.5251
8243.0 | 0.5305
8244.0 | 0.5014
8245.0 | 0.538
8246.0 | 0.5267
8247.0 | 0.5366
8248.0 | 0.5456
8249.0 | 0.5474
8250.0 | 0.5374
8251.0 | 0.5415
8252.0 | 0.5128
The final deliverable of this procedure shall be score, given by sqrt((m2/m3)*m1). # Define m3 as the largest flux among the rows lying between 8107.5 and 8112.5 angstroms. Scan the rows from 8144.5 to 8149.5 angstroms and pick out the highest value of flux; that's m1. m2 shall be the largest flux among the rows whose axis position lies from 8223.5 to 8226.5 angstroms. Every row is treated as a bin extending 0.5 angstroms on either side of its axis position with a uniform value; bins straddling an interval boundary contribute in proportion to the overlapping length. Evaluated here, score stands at 0.74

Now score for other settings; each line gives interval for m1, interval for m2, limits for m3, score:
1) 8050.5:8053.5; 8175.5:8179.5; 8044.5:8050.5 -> 0.76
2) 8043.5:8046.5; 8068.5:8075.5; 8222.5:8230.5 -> 0.70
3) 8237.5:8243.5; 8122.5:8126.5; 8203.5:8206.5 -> 0.76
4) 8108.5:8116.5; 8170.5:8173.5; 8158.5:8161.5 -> 0.73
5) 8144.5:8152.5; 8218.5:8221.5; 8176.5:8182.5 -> 0.72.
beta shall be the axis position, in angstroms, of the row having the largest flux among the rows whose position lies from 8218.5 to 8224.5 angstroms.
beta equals 8224.0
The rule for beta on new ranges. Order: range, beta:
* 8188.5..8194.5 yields 8189.0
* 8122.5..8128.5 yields 8124.0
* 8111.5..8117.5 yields 8114.0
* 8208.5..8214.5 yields 8213.0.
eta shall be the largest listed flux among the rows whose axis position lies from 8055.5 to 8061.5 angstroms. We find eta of 0.5205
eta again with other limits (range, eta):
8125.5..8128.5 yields 0.5402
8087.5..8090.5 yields 0.5326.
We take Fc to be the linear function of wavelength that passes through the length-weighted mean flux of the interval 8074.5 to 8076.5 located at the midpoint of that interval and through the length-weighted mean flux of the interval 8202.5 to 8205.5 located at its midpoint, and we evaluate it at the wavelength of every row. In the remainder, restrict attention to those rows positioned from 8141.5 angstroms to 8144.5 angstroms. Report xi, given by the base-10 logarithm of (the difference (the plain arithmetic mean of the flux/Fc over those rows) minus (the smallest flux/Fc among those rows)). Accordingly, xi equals -1.89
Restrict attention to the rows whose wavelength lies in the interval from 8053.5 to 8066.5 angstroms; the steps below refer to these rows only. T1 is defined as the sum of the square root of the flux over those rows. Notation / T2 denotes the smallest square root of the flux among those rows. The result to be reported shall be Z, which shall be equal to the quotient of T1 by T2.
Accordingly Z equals 13.3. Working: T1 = 9.21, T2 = 0.693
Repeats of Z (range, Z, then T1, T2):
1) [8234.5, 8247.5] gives 13.4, 9.47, 0.708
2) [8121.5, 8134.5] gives 13.3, 9.55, 0.716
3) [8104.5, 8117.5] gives 13.2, 9.44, 0.715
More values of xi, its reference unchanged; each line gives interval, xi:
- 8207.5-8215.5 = -1.42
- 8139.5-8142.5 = -1.49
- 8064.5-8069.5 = -1.25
